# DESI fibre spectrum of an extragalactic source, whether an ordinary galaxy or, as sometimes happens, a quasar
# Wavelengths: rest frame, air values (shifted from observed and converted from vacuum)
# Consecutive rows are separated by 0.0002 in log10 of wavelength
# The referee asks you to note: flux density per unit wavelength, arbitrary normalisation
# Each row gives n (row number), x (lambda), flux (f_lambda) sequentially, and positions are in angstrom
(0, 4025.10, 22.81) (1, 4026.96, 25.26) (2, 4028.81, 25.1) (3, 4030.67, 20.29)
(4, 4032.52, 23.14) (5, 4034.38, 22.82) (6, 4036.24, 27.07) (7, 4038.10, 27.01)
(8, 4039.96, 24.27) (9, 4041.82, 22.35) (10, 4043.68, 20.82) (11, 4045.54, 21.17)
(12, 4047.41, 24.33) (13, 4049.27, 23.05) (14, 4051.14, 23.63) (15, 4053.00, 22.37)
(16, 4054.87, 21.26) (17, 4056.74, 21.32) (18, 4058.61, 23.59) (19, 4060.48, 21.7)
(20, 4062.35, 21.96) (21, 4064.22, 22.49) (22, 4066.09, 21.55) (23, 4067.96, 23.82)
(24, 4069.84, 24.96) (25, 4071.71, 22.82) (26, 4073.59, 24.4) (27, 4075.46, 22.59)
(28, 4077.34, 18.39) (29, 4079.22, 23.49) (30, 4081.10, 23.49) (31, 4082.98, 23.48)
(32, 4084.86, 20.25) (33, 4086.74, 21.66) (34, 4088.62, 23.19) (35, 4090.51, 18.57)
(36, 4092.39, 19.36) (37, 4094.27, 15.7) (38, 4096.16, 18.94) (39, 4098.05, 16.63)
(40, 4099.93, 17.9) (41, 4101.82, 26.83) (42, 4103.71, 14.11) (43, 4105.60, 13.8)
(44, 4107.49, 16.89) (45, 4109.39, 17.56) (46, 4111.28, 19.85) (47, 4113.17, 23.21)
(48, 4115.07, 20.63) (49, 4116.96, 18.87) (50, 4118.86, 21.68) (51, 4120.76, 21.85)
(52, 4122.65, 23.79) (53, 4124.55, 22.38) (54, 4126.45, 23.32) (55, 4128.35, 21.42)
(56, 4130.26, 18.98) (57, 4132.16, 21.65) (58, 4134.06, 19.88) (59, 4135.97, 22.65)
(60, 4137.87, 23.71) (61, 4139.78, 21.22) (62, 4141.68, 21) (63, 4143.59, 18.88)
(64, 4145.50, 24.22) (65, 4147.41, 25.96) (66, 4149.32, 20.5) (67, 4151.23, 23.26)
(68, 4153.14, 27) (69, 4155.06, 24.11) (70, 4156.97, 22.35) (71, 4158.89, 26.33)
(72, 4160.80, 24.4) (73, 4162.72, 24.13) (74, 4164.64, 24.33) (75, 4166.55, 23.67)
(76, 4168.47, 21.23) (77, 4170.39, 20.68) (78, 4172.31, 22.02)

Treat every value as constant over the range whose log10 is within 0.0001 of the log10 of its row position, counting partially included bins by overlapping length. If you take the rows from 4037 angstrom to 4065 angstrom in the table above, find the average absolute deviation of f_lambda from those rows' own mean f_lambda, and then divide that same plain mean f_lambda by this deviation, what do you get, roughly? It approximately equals 18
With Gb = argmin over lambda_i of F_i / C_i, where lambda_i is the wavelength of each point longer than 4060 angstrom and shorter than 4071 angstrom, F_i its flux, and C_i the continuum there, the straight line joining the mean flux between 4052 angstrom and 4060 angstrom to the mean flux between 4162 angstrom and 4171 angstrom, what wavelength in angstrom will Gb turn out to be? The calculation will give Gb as 4066.09 angstrom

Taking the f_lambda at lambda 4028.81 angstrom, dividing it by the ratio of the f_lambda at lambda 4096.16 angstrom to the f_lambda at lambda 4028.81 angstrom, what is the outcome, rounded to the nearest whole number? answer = 33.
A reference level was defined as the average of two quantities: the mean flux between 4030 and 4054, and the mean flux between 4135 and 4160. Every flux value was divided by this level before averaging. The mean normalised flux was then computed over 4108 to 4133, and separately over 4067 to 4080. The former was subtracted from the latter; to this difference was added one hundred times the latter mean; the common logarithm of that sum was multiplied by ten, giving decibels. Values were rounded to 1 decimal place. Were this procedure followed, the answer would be 19.9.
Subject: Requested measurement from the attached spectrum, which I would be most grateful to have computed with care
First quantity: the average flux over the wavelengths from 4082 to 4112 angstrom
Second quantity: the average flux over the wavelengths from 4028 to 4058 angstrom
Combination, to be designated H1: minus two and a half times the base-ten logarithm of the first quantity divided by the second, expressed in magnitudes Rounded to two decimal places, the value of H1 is 0.21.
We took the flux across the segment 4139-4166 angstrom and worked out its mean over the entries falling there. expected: 23.4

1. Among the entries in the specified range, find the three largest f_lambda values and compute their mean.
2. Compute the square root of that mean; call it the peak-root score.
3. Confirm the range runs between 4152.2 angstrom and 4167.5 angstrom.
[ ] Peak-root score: 5.09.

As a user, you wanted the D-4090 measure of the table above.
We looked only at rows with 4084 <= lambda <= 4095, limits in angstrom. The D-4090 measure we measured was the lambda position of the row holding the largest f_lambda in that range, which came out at 4088.62 angstrom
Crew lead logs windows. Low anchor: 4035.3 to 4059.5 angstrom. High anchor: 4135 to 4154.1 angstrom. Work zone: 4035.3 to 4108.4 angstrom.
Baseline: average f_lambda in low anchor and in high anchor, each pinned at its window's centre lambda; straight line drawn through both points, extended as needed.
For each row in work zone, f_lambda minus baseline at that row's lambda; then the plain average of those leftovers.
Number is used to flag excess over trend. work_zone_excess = -1.6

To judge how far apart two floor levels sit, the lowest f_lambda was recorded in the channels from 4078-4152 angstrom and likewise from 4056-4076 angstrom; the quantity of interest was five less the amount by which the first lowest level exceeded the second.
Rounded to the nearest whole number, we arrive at 13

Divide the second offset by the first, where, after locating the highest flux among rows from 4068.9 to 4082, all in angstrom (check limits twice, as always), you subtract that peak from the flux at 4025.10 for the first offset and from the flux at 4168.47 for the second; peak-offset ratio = 1.7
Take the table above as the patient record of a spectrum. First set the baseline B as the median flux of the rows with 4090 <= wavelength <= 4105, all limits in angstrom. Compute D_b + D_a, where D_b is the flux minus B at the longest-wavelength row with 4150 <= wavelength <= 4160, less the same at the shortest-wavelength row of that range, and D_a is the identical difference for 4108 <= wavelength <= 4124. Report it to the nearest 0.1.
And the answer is 9.3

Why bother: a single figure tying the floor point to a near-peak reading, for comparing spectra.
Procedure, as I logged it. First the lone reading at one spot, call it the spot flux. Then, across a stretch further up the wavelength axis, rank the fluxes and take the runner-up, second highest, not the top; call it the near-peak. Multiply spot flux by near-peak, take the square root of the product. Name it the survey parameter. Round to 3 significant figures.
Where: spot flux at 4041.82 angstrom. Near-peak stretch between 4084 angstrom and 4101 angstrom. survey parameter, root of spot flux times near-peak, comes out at 22.0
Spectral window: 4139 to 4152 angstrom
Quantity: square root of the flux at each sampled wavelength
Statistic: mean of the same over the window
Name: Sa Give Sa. 4.70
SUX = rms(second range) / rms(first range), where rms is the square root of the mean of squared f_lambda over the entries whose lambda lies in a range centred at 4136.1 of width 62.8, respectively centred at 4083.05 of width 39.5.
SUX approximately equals 1.02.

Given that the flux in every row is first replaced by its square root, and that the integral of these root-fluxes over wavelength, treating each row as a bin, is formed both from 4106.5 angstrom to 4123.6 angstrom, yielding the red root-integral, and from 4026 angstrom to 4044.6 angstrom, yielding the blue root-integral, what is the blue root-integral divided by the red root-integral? 1.2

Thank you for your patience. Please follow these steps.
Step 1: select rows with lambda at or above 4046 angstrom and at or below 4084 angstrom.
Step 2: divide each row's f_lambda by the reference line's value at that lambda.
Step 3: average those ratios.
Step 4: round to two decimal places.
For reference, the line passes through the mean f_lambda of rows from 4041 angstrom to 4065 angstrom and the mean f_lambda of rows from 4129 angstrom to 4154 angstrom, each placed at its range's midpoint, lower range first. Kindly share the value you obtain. 1.02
